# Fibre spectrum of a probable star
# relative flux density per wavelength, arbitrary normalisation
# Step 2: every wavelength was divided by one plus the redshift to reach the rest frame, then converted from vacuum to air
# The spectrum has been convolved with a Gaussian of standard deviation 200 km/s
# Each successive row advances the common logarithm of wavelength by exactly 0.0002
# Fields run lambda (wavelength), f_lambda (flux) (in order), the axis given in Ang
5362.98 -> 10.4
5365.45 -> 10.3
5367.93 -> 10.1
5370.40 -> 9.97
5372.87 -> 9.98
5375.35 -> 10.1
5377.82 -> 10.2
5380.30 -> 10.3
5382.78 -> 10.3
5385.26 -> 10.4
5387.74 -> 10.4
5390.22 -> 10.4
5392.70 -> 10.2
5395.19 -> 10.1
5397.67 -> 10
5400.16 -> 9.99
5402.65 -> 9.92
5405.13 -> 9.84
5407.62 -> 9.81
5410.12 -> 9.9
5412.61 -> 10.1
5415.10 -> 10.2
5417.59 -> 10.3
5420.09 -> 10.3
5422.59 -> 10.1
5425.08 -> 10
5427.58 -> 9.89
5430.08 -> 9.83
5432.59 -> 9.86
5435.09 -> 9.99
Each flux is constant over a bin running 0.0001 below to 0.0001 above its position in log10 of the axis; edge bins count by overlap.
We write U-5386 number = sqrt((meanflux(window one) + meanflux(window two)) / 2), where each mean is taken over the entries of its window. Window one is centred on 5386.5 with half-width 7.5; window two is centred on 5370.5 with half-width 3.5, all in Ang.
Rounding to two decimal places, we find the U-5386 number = 3.19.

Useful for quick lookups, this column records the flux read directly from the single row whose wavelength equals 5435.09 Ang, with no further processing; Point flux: 9.99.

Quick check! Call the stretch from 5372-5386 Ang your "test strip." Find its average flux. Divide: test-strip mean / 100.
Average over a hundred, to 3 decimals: 0.102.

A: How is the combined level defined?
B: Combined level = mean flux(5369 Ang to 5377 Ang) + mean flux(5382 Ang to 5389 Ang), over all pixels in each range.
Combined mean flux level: 20.4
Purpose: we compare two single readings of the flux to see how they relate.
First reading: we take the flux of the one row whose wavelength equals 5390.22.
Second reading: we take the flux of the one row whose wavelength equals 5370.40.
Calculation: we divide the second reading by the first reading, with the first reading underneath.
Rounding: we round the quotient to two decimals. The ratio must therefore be 0.96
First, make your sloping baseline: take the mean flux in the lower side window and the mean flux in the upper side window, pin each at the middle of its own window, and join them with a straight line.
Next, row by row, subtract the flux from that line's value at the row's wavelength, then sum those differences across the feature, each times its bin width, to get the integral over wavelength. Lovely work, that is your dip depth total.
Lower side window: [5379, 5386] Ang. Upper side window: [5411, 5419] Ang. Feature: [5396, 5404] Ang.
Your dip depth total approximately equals 2.2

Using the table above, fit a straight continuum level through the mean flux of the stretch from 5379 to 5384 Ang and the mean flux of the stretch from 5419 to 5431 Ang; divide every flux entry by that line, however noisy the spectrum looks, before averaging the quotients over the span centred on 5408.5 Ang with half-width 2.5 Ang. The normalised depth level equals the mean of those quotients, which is 0.97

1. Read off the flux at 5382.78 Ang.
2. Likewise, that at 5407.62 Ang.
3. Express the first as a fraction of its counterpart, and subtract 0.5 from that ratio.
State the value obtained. 0.55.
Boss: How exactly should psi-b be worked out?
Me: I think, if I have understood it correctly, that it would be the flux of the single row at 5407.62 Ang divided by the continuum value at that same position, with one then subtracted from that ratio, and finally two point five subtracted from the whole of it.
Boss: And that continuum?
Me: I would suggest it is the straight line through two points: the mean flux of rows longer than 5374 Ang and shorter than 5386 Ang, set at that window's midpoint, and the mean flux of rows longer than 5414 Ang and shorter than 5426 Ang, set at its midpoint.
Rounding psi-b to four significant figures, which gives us -2.539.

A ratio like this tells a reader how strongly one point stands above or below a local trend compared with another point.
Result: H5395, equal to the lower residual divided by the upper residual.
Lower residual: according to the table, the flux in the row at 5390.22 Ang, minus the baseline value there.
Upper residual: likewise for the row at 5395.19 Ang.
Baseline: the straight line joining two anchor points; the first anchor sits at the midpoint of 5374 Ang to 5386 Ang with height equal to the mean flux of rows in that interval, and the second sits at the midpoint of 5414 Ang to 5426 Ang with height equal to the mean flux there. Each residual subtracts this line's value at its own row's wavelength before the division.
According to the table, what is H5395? -1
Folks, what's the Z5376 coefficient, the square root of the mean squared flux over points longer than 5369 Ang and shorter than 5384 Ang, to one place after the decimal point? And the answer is 10.1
